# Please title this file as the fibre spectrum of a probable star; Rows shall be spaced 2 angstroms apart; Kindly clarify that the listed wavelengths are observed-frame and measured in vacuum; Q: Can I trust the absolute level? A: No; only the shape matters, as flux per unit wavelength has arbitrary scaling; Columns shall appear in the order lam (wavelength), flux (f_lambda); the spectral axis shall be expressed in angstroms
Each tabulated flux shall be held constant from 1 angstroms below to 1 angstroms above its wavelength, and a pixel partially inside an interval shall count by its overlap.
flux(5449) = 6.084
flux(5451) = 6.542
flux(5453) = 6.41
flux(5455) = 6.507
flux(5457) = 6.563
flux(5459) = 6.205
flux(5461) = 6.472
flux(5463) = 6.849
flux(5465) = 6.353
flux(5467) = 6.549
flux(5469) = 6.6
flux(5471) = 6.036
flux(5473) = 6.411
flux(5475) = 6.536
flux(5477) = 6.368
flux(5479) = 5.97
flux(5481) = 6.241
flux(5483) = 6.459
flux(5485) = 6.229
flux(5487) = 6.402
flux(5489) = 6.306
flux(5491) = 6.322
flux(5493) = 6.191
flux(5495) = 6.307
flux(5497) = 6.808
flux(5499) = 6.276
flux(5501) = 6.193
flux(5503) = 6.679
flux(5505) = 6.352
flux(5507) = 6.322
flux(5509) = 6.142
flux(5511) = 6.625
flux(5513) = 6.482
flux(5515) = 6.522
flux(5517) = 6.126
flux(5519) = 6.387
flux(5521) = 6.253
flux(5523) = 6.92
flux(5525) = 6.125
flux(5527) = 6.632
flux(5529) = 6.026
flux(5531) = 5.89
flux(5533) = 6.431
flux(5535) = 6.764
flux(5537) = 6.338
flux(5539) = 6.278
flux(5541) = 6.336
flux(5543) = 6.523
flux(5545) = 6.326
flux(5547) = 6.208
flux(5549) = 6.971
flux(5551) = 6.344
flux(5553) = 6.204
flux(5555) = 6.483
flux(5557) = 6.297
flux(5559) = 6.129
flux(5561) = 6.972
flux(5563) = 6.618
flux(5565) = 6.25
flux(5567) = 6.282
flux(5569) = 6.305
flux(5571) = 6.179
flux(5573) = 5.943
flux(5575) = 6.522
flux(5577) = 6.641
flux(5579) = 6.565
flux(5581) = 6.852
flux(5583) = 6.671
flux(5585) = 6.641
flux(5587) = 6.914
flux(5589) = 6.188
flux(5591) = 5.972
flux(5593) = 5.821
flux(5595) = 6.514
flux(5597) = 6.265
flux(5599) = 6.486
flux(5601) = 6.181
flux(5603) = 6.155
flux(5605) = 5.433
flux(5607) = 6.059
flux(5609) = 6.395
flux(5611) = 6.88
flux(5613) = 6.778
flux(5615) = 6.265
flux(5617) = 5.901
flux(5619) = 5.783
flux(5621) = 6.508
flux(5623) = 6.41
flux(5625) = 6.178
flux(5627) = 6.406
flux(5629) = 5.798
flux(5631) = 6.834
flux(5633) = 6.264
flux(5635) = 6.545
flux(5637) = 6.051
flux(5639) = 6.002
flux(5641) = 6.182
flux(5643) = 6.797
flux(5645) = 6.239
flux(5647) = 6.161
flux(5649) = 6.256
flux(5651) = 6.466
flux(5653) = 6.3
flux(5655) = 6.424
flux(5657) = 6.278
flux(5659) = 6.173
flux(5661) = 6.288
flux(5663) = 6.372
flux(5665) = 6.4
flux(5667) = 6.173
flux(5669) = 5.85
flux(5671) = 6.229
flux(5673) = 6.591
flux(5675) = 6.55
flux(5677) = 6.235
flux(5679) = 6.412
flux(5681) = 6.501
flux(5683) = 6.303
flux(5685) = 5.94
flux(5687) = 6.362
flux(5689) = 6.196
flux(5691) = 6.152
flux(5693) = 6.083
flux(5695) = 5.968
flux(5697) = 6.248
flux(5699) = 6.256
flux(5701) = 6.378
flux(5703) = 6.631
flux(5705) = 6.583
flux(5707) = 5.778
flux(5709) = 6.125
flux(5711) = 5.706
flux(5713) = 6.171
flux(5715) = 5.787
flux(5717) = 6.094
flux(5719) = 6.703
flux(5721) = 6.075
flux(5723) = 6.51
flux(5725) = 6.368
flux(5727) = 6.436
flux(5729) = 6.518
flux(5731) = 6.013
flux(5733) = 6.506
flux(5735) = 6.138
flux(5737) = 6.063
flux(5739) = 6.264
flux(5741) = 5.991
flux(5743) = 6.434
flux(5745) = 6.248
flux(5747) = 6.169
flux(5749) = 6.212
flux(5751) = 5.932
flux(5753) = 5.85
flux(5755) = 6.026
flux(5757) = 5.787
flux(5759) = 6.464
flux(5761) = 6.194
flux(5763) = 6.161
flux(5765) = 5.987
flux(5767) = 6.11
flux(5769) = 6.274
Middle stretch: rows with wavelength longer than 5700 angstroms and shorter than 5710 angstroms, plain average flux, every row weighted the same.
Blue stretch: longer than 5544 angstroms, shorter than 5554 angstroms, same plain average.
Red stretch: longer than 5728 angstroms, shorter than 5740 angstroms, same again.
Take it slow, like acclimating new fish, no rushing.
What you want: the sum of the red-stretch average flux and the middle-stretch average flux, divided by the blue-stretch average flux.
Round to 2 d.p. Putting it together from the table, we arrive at 1.96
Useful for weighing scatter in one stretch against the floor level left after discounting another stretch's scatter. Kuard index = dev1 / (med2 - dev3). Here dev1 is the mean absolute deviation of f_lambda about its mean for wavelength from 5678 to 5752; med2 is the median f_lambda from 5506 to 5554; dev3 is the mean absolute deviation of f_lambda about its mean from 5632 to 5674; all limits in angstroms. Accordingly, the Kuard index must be 0.032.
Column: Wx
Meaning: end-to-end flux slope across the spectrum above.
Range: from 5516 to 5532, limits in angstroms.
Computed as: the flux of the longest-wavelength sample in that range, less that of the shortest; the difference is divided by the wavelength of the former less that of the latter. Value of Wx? -0.017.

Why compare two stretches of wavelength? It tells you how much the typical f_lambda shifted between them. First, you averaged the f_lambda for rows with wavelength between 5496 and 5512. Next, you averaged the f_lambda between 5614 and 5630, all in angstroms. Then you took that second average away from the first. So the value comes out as 0.27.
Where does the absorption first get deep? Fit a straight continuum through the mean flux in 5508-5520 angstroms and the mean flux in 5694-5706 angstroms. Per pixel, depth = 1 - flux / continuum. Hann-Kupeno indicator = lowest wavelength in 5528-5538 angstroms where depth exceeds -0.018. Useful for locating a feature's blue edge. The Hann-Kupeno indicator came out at 5529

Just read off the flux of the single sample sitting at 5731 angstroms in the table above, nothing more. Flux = 6.013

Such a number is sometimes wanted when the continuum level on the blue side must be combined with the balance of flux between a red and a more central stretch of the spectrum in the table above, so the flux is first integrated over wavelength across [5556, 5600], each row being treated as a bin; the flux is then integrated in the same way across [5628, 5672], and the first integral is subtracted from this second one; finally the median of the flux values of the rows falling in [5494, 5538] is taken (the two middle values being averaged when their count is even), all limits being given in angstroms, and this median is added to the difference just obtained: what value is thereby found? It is 0.5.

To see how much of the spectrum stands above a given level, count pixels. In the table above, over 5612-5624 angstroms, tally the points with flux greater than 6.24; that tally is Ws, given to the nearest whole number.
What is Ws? 4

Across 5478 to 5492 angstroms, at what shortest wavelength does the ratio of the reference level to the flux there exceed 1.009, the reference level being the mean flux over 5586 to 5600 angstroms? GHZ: 5479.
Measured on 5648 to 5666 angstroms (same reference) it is 5659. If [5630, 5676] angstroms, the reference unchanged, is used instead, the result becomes 5637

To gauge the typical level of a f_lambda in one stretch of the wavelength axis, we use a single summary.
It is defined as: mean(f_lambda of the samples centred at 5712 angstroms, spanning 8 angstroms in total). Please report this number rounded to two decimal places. 5.95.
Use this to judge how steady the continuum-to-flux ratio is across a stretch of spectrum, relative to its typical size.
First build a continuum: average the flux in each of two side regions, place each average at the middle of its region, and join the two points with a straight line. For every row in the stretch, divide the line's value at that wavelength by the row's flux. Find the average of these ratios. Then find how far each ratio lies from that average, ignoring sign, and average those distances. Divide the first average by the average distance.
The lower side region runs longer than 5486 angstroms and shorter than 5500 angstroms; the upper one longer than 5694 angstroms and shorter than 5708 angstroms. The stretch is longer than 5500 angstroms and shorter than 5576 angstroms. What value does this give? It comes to 32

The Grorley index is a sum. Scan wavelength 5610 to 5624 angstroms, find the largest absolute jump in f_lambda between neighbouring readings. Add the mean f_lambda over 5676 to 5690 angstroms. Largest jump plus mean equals 7.00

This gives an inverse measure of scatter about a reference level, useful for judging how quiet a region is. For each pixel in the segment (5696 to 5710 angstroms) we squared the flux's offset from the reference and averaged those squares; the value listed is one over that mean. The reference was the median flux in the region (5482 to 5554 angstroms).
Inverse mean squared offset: 14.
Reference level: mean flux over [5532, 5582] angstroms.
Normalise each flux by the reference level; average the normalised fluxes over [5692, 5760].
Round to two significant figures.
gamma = 0.96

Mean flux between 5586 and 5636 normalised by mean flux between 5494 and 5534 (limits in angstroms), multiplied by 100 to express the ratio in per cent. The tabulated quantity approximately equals 98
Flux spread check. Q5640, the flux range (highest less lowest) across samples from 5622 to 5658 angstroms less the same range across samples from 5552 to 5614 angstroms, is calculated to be -0.50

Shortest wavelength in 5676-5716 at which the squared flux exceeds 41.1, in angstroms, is 5679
